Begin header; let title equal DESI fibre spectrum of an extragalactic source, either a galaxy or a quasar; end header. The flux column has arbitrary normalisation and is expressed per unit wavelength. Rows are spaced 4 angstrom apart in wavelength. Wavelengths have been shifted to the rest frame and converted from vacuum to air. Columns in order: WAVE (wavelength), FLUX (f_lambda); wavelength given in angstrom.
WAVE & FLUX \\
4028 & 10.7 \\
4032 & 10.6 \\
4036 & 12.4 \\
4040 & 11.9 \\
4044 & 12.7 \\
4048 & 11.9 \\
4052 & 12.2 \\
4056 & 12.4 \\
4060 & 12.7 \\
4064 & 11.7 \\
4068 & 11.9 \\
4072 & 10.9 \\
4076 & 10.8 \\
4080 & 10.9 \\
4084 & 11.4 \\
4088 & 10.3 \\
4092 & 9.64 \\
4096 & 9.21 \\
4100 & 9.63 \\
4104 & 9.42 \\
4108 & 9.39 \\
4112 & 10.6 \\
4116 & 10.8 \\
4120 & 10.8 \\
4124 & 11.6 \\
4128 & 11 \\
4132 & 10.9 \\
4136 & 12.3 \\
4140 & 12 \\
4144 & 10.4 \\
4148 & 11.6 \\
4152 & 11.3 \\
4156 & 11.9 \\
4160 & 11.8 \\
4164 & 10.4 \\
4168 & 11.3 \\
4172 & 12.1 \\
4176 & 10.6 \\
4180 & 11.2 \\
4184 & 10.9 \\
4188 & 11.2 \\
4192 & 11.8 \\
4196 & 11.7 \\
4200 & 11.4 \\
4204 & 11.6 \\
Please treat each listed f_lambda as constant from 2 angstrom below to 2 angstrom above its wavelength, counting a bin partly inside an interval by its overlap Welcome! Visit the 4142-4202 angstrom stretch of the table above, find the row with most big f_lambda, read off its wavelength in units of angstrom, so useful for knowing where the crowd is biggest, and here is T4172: 4172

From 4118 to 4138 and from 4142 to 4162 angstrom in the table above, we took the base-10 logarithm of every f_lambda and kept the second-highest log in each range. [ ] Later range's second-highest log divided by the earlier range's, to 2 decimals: 1.01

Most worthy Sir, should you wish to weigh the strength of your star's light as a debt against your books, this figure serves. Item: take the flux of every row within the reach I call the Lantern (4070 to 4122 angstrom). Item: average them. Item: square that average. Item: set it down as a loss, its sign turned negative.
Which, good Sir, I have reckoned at -106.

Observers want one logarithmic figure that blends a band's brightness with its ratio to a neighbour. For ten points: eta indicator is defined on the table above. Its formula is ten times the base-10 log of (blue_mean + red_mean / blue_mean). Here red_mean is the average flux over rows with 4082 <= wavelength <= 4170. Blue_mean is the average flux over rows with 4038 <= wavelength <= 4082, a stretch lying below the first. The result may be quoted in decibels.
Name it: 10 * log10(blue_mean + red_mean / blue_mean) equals 11.0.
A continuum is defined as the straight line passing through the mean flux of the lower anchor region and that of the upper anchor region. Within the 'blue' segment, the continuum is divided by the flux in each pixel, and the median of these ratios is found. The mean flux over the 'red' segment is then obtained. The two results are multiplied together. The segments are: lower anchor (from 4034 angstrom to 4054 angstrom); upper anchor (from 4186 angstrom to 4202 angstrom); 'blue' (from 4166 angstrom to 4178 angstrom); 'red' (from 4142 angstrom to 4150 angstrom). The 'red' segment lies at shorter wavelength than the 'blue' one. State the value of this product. 11.3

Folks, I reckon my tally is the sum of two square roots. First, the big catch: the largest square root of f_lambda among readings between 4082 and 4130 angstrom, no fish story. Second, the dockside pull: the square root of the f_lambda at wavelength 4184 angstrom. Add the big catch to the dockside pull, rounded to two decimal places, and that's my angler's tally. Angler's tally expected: 6.71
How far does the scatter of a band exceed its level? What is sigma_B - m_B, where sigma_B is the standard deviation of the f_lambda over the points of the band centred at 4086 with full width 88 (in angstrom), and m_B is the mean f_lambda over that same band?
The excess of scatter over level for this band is -9.9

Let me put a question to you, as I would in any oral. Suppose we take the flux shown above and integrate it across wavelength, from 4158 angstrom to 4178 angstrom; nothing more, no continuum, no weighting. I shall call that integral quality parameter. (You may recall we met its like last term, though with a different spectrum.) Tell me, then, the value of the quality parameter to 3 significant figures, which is 225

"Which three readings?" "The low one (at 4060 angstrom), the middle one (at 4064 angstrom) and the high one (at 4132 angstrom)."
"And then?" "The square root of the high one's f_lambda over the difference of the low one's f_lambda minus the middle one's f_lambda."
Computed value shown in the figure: 3.3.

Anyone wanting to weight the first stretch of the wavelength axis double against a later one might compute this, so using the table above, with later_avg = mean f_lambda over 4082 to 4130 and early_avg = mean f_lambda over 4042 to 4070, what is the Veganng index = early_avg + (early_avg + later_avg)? 34.7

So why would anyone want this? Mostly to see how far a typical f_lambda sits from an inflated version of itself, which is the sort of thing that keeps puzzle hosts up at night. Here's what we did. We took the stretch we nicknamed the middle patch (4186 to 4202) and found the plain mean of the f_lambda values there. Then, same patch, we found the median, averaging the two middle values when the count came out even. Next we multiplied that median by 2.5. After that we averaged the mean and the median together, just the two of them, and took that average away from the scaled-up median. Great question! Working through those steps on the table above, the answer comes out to 17.3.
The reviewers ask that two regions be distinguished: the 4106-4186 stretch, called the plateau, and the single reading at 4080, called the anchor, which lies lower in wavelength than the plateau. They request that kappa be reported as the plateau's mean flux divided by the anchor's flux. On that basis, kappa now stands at 1.02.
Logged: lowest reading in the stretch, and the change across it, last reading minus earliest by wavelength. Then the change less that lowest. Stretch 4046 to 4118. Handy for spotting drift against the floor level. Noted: -10.3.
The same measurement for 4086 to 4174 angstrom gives -7.4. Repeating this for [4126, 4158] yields -9.5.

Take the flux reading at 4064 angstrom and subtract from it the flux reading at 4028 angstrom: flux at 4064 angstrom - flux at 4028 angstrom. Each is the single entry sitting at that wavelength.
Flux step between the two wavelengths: 1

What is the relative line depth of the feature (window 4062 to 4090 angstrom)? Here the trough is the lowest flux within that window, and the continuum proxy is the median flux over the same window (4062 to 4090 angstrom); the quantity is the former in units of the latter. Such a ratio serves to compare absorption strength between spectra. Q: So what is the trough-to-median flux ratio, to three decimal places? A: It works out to 0.945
